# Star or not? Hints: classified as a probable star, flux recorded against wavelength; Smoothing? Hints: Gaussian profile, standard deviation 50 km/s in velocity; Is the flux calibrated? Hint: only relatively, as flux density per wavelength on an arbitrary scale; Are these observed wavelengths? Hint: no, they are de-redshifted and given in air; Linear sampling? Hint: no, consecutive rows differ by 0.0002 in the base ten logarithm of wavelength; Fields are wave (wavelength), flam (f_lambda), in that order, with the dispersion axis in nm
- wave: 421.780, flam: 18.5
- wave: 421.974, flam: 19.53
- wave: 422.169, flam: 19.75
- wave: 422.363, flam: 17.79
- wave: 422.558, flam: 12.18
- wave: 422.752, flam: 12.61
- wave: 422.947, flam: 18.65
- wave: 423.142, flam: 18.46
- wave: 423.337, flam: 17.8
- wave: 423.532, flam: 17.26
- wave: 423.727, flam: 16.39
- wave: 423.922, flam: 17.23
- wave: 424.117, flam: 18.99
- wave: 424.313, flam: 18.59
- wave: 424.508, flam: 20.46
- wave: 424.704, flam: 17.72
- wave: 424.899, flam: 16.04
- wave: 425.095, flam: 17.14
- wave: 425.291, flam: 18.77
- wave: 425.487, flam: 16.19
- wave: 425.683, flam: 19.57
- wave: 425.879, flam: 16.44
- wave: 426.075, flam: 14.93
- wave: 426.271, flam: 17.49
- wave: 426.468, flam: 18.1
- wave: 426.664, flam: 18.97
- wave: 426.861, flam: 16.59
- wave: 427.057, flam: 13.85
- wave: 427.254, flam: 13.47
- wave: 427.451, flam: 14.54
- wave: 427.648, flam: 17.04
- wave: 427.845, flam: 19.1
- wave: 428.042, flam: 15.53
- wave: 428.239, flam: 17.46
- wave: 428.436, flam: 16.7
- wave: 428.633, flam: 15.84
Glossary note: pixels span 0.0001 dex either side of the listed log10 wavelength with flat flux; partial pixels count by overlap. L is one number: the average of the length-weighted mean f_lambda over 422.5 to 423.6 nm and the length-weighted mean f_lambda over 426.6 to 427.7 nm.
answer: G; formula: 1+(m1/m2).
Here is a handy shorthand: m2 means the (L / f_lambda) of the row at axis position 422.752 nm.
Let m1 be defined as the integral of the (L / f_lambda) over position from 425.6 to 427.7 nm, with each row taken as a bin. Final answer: 2.64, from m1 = 2.07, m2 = 1.26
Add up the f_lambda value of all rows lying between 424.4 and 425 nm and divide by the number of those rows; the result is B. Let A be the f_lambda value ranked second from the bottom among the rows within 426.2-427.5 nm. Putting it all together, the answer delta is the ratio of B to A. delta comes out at 1.30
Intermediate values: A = 13.85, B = 18.1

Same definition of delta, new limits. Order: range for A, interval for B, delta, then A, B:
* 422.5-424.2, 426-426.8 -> 1.38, 12.61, 17.4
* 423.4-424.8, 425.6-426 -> 1.04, 17.23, 18.0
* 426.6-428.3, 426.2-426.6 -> 1.28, 13.85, 17.8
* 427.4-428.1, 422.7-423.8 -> 1.09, 15.53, 16.9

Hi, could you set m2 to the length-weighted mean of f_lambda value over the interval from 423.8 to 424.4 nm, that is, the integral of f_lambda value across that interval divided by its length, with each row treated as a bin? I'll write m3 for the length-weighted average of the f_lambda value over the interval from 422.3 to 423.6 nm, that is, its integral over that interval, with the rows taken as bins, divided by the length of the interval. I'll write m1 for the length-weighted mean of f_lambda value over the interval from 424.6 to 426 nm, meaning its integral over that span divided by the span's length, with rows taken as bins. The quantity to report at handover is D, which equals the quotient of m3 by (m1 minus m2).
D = -20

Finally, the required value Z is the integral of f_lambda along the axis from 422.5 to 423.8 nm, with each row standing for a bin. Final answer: 21.2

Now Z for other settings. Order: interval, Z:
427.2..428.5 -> 21.3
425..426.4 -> 24.1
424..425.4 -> 25.5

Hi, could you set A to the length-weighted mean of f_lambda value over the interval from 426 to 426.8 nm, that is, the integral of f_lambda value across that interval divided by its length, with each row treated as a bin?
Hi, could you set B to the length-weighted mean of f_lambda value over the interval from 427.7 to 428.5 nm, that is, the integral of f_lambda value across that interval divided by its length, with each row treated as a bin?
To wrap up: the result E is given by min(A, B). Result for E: 17.2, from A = 17.4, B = 17.22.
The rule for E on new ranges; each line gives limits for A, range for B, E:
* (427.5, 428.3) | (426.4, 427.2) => 16.6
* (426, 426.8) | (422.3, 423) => 15.0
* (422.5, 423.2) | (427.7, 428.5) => 15.5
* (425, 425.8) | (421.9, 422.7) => 17.0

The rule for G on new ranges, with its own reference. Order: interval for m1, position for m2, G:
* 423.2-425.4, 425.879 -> 3.03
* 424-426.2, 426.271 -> 3.19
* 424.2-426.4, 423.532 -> 3.18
